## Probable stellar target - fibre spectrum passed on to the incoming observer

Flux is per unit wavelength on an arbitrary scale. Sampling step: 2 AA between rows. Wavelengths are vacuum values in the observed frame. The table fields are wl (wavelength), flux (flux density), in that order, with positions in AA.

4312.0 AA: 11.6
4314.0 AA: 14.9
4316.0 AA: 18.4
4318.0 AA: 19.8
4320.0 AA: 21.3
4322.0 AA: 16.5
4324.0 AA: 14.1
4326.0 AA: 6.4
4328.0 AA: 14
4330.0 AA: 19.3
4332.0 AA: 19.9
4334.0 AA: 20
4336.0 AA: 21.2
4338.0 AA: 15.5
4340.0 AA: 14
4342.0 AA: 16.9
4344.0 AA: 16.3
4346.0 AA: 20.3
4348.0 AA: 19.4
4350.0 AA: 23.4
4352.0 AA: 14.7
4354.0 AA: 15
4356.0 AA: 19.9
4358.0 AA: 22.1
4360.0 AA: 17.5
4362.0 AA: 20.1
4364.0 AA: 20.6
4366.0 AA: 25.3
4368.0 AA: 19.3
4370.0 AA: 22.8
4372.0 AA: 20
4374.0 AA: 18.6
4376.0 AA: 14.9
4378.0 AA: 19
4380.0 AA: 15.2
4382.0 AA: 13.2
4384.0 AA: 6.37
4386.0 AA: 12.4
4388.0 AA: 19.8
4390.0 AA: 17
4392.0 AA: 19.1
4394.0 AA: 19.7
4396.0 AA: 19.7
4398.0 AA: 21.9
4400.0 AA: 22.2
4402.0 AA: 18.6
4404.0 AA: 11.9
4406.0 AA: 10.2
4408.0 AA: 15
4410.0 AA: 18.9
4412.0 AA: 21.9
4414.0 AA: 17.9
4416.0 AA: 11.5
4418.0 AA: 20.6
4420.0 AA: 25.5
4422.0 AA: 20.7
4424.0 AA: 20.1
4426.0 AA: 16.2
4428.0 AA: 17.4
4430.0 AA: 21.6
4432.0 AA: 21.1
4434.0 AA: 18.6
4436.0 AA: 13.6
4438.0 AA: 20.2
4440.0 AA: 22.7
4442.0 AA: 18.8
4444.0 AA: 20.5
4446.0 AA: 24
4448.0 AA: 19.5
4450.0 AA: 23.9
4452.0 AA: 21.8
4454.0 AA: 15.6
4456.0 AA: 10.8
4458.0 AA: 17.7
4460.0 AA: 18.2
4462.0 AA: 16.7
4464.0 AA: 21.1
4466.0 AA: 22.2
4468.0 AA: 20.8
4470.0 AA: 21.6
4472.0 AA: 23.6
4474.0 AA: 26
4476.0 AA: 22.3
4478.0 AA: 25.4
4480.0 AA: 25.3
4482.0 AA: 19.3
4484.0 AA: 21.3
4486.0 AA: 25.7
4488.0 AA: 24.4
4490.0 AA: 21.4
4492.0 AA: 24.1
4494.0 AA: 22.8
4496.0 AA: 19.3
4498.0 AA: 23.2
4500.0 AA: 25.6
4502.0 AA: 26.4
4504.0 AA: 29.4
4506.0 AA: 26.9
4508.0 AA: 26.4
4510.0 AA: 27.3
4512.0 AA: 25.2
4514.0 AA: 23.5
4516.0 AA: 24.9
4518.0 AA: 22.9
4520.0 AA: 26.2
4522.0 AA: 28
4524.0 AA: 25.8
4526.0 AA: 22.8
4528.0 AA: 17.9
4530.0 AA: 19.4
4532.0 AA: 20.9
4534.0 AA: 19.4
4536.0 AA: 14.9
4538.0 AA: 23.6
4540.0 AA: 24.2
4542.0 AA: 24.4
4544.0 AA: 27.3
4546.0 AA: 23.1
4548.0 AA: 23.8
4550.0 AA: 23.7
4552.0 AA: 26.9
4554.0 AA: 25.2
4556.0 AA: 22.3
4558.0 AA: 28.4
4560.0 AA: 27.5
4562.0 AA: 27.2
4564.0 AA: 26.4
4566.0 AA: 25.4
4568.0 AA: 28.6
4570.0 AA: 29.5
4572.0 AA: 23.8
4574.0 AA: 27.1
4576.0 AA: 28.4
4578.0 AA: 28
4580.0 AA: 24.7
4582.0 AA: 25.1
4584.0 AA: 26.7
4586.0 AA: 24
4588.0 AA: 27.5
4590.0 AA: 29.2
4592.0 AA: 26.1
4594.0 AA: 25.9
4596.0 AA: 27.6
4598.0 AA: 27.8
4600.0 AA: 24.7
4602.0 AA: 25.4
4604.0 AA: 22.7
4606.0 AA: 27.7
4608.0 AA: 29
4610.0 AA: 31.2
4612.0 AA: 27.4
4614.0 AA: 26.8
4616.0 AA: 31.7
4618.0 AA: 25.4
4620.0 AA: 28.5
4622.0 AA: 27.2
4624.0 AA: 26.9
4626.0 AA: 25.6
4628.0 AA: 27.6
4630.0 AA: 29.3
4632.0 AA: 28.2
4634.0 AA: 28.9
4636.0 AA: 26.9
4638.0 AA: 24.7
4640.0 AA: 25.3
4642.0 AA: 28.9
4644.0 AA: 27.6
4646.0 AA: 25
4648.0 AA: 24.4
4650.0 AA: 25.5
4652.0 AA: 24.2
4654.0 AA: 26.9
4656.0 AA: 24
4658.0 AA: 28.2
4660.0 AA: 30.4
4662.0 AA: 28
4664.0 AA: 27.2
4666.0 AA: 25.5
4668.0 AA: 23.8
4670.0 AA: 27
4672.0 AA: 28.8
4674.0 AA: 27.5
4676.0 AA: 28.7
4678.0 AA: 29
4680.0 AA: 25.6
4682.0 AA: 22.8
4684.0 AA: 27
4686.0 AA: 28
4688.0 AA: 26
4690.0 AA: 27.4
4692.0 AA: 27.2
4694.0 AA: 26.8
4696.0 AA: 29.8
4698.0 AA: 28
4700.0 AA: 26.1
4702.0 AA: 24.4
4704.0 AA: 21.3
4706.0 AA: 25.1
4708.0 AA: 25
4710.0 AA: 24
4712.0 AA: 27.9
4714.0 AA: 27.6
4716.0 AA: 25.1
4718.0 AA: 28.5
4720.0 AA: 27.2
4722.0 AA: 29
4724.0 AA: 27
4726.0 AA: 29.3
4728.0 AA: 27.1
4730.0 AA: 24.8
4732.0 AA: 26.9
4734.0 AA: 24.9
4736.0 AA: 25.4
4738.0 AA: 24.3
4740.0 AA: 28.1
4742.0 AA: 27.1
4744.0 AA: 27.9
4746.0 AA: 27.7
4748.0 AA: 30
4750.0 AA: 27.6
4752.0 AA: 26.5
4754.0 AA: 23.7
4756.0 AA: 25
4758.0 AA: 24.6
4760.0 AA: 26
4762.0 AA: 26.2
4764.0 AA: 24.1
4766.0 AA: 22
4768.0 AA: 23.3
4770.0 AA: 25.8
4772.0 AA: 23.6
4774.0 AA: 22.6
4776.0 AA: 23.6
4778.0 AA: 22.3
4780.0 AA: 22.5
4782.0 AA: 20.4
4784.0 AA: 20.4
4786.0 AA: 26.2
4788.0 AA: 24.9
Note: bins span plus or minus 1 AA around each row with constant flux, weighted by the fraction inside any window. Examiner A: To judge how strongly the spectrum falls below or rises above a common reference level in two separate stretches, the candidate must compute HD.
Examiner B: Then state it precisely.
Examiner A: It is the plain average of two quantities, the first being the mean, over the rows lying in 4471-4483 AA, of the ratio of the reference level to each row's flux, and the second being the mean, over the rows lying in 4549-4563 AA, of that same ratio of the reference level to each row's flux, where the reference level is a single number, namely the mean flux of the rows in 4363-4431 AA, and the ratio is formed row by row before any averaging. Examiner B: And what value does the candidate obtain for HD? 0.738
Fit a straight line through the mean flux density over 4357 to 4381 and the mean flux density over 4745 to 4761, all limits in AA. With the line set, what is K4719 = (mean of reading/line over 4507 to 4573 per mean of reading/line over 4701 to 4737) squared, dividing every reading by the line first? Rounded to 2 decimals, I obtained 1.14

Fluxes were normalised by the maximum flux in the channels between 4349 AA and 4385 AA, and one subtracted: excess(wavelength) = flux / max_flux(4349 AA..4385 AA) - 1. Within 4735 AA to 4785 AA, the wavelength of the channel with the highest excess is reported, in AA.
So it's 4748.0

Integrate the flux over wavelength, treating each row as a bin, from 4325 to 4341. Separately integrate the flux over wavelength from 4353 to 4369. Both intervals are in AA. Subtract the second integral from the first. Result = -59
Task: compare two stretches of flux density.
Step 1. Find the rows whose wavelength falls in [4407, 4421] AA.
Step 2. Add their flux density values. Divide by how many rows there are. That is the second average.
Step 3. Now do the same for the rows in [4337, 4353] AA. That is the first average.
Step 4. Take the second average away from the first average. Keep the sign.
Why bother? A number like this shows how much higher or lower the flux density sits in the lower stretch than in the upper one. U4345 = -1.2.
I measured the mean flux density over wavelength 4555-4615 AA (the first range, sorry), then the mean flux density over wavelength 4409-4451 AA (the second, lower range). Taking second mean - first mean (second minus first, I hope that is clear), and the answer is -7.0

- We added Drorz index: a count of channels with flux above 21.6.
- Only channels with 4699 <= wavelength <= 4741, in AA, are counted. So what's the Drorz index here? 20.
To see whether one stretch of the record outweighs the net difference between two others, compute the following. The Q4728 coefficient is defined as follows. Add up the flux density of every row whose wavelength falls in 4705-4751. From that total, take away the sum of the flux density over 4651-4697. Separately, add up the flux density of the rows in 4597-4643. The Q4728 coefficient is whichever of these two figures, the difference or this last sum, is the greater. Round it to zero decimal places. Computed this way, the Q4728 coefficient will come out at 628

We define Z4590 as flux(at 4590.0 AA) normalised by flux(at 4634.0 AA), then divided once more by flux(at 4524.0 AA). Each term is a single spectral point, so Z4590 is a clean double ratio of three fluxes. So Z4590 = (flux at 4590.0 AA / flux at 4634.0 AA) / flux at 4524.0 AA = 0.039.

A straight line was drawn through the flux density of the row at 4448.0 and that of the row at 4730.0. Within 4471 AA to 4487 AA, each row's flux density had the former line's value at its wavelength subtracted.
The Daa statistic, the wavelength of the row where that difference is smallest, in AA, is 4482.0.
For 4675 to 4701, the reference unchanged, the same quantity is 4682.0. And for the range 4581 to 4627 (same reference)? 4604.0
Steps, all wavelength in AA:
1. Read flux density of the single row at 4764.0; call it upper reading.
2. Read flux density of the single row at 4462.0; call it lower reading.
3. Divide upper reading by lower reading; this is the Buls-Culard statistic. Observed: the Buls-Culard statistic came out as 1.44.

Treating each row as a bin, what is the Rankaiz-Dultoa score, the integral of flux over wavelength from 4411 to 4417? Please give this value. 103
